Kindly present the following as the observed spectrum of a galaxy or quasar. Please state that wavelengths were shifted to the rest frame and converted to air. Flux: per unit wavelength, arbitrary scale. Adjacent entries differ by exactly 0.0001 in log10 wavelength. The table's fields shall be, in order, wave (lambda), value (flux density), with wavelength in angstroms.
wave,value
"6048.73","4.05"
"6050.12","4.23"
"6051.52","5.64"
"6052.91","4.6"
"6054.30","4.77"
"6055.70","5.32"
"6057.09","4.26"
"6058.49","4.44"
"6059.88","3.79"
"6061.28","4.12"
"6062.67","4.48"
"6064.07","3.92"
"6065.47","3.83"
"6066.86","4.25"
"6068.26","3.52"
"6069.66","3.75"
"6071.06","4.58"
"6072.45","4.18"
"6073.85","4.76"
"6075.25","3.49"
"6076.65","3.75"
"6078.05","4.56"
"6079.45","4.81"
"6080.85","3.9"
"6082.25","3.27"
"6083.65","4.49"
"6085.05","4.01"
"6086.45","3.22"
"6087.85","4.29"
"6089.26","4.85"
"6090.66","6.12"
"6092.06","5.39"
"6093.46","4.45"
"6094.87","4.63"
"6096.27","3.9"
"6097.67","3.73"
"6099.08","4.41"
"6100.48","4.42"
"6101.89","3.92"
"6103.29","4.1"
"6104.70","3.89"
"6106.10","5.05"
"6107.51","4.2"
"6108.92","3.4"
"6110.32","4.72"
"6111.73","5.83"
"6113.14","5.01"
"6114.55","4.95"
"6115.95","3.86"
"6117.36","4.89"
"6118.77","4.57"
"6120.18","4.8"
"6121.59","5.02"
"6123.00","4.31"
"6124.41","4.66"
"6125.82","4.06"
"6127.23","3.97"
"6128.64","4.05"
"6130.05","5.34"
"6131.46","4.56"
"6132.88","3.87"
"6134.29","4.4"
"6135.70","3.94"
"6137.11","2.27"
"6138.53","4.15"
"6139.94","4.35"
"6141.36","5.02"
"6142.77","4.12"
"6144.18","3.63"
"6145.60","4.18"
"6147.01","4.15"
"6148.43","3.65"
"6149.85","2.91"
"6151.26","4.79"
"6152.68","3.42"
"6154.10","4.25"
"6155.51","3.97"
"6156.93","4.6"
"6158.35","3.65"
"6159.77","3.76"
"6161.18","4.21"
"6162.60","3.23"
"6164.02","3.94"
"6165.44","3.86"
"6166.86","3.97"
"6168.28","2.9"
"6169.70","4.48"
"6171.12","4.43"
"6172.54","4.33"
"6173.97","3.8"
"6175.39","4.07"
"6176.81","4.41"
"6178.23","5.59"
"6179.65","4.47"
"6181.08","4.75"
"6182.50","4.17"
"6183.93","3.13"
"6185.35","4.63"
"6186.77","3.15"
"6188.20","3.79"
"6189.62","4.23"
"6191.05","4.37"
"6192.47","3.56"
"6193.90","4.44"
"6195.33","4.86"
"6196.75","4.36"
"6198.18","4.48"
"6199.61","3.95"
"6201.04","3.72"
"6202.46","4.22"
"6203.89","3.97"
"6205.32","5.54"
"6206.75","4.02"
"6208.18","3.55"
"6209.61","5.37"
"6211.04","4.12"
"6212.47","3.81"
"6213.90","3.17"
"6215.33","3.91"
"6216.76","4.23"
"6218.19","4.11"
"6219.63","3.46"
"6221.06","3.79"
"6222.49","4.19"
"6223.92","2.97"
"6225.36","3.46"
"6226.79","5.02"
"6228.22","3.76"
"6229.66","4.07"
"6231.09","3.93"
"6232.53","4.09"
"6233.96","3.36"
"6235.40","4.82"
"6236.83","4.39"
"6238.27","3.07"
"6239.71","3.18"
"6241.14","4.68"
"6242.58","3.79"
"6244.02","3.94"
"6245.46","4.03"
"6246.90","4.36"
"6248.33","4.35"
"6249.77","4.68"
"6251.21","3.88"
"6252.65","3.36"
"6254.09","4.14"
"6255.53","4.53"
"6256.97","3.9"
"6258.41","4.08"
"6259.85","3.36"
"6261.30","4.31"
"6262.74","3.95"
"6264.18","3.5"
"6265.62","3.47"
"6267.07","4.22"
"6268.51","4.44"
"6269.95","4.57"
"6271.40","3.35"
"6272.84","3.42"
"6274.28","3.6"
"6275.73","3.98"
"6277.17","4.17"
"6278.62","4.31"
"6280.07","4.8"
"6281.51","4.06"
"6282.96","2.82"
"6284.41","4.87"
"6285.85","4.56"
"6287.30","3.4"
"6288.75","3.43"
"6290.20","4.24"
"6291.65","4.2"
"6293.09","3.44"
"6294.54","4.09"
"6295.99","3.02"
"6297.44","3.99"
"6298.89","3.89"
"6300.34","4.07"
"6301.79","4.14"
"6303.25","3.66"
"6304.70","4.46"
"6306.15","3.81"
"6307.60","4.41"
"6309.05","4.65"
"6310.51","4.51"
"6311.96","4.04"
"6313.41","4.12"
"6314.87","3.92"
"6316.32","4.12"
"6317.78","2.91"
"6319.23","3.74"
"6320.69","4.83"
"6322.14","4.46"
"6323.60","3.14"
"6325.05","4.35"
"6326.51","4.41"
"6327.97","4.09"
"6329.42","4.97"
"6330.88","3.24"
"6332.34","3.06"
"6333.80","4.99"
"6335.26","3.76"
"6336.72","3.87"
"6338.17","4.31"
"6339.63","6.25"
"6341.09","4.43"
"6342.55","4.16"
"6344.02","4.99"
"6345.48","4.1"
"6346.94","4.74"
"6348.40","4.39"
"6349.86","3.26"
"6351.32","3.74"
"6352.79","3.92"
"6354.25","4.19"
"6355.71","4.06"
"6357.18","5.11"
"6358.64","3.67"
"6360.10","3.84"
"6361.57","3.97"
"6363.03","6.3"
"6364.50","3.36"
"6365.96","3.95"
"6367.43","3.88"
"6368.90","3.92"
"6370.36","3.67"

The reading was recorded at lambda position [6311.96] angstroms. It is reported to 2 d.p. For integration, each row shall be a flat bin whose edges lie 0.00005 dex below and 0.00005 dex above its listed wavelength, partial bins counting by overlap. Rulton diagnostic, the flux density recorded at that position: 4.04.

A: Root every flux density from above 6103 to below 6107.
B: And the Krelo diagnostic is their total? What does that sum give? 6.24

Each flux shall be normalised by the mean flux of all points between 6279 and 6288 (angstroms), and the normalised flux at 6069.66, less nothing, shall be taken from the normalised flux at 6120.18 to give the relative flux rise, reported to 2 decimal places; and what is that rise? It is 0.26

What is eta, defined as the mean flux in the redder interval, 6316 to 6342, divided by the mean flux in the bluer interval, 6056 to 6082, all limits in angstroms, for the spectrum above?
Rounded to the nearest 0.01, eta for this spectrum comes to 1.01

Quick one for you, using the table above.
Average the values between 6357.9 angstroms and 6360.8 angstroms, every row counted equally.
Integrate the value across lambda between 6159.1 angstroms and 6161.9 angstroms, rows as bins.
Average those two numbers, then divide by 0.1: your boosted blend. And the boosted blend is 75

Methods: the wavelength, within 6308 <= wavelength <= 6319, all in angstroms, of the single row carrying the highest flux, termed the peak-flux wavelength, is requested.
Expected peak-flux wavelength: 6309.05 angstroms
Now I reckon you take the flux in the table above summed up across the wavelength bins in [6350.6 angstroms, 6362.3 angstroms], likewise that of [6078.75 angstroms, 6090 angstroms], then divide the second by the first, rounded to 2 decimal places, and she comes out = 0.97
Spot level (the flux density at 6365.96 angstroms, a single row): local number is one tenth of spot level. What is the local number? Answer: 0.395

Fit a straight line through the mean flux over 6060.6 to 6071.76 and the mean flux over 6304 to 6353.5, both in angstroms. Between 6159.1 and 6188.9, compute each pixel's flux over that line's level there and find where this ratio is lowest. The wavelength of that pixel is 6168.28 angstroms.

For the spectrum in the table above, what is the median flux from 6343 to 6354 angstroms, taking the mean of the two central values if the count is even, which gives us 4.10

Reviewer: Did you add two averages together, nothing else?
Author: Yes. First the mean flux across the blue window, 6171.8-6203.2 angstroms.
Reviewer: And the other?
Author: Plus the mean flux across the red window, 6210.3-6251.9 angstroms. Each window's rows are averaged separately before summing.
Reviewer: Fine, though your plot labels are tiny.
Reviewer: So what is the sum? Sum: 8.2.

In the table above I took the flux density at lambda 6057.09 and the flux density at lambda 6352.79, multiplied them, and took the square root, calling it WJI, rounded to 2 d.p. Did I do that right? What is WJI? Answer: 4.09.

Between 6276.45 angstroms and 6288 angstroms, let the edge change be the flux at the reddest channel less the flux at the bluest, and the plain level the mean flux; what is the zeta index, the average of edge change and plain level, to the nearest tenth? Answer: 1.7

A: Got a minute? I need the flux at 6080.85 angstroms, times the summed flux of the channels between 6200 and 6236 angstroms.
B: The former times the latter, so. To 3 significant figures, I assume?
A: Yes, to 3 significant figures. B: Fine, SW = 393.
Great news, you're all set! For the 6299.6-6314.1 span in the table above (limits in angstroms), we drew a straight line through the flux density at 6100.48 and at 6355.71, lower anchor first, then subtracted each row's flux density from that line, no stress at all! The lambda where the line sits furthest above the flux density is 6303.25 angstroms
